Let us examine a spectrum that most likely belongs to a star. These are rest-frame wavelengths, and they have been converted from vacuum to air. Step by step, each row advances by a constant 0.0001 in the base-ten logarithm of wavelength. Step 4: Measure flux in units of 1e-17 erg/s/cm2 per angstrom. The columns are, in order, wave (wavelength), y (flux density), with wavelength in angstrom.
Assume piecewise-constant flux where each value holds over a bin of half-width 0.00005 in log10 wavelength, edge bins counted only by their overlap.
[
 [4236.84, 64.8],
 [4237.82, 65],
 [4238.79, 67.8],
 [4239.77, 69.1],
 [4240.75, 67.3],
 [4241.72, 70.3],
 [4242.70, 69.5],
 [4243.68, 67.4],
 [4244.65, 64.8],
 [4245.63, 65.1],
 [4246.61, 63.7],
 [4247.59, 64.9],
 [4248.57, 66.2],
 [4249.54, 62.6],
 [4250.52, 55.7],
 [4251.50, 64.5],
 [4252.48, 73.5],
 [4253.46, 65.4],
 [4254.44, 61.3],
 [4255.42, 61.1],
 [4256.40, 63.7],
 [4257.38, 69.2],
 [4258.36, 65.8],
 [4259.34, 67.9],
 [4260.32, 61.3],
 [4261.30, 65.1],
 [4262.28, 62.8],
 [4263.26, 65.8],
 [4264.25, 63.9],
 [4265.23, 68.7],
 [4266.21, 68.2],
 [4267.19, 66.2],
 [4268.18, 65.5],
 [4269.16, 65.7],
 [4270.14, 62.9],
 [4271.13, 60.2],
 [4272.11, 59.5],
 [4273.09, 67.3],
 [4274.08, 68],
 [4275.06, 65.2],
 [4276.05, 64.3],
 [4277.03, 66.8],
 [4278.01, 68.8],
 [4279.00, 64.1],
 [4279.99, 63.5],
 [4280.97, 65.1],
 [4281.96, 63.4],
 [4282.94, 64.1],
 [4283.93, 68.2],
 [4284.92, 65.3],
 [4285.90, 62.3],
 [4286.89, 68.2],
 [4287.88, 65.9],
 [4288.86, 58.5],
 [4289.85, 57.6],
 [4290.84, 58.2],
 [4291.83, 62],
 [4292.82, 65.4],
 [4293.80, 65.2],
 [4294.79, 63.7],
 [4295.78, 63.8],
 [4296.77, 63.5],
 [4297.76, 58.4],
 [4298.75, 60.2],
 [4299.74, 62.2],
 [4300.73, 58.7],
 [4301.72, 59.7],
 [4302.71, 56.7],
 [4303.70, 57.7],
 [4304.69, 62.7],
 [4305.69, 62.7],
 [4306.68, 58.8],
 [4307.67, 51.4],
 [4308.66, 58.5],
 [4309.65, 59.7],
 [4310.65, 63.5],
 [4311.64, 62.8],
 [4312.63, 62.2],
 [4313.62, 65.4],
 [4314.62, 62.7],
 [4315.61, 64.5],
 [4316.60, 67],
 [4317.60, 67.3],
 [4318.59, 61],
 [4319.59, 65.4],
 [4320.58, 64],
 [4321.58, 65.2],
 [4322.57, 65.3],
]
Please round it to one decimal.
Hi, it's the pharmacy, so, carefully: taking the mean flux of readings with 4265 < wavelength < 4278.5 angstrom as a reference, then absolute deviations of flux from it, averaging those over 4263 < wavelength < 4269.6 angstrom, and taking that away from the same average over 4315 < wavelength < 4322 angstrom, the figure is 0.3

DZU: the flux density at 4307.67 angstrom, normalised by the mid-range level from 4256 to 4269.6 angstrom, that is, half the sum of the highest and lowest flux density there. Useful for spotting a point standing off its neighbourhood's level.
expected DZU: 0.79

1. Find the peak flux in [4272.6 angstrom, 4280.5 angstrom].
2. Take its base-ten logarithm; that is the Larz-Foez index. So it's 1.84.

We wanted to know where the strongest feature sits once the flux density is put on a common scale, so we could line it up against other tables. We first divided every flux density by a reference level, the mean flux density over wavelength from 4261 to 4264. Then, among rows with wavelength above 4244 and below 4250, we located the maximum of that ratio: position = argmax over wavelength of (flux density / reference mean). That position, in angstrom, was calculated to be 4248.57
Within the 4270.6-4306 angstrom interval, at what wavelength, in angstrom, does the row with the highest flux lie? 4278.01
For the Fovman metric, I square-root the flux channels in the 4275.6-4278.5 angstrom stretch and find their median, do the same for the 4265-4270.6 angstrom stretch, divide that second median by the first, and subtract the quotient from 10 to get 9.01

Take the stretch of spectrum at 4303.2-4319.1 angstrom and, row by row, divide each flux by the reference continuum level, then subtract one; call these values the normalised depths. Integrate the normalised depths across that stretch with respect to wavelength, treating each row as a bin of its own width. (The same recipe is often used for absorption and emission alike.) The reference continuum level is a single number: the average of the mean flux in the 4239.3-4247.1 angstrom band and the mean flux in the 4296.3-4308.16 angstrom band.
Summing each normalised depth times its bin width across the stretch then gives -0.4 angstrom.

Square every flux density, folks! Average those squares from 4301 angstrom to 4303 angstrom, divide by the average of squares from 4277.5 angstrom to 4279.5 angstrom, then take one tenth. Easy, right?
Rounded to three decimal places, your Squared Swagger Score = 0.077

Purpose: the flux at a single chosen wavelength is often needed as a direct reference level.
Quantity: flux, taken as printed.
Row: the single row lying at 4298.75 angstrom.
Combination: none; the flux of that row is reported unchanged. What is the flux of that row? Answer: 60.2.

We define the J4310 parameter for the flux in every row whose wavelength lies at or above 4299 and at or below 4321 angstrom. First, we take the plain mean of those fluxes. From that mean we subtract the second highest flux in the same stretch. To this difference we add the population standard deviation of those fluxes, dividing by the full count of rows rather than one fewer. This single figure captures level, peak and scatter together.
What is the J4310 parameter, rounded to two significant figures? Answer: -1.8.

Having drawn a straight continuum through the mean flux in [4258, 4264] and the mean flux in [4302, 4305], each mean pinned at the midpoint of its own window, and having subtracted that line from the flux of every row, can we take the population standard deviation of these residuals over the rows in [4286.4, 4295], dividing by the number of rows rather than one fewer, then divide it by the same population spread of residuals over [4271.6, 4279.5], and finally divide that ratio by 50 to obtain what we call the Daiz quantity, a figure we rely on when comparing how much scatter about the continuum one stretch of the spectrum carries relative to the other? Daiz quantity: 0.025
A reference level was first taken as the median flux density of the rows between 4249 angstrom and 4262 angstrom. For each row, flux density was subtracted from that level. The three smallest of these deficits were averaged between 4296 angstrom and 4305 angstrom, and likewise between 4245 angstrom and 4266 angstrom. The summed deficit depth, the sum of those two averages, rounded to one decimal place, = -4.3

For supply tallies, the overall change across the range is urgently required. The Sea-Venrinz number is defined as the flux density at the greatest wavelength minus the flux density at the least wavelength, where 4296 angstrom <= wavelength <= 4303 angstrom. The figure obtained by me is -6.8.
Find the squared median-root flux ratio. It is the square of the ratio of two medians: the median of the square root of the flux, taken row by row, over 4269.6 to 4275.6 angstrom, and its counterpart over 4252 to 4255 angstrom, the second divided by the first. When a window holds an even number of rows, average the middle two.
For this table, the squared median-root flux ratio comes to 1.02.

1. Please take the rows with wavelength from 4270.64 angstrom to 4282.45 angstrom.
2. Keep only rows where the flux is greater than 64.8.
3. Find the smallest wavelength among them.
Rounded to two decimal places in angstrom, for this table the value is 4273.09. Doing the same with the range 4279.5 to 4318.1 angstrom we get 4280.97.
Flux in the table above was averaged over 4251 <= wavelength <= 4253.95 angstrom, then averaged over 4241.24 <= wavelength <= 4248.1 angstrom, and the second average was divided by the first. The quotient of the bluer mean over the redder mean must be 0.98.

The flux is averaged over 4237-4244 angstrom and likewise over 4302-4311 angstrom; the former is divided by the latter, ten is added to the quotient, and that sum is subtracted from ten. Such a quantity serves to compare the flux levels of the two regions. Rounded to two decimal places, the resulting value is -1.15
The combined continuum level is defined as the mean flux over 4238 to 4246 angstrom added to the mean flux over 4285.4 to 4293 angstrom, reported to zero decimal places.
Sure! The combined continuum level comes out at 130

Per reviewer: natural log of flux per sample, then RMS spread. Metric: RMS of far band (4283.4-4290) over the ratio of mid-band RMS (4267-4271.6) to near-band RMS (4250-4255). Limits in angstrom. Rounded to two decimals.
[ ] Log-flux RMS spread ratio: 4.15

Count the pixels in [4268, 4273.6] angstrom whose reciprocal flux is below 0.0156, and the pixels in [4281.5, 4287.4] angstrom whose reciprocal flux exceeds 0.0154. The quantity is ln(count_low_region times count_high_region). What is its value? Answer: 2.20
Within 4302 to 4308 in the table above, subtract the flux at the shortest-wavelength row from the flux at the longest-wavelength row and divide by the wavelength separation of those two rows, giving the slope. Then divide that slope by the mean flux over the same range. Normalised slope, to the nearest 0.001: -0.018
